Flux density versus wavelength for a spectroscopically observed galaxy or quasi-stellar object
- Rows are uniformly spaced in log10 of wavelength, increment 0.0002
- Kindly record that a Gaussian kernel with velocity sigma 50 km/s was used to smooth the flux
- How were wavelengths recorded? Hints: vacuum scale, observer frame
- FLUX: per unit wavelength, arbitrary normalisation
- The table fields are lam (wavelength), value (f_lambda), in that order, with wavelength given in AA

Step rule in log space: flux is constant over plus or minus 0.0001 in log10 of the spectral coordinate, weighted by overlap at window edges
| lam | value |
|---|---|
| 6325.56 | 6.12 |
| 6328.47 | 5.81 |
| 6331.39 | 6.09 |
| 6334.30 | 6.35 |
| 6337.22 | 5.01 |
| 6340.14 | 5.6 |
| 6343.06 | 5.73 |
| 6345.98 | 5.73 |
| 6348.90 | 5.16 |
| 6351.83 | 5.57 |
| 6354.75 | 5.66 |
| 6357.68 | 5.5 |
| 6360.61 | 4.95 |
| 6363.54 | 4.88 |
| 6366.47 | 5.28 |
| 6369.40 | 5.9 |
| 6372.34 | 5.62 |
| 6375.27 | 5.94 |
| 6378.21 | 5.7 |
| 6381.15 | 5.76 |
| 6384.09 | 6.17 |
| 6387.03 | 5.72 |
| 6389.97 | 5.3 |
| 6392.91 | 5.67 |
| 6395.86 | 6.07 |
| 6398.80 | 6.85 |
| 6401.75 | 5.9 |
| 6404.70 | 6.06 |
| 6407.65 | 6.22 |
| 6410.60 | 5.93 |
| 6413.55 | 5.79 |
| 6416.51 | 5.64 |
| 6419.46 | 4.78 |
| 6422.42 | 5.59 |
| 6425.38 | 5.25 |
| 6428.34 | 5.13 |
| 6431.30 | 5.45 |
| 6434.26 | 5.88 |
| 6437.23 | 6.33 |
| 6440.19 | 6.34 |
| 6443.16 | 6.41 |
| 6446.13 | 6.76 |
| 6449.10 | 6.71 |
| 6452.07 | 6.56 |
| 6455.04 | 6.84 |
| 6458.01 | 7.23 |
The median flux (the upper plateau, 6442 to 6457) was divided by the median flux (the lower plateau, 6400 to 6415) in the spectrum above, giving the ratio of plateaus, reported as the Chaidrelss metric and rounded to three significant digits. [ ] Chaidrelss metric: 1.13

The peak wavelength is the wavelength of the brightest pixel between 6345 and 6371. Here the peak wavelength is 6369.40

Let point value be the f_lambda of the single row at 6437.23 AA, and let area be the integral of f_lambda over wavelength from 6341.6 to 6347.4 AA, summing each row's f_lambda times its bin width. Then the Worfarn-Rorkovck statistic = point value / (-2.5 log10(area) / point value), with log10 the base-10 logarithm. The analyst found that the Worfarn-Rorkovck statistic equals -10.5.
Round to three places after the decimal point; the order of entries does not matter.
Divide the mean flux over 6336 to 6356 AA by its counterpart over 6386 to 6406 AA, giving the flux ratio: 0.925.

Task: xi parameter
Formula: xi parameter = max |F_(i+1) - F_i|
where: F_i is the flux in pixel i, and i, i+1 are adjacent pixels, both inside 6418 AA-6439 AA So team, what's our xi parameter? 0.8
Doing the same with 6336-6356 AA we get 0.6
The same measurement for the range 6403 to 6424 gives 0.9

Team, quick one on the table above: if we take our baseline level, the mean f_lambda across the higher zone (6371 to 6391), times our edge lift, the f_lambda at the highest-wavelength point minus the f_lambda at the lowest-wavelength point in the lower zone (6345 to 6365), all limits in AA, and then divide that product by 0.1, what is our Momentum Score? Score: -49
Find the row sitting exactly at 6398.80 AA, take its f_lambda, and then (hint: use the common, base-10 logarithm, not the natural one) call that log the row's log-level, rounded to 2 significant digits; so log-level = 0.84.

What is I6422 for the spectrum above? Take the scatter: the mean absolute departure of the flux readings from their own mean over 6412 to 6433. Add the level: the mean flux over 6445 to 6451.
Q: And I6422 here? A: 7.0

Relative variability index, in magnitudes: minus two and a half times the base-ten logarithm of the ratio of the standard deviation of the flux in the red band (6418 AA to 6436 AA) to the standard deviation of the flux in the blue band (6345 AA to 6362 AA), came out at -0.24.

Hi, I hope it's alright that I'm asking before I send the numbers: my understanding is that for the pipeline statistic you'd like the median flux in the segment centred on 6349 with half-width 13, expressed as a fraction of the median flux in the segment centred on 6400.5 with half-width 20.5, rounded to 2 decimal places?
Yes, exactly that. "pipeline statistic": 0.95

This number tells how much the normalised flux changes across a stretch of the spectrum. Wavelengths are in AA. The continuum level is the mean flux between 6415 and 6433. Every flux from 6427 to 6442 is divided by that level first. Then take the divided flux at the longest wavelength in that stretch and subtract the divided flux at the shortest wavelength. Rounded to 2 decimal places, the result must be 0.23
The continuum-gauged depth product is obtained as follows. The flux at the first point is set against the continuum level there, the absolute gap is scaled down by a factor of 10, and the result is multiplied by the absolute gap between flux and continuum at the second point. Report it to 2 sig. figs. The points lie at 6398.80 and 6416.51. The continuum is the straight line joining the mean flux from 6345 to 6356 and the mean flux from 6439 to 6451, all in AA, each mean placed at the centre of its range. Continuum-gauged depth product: 0.048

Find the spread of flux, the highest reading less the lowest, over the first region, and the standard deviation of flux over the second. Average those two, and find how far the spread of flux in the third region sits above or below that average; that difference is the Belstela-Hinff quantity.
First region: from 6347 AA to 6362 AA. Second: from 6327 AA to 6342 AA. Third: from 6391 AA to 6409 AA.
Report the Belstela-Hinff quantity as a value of 0.6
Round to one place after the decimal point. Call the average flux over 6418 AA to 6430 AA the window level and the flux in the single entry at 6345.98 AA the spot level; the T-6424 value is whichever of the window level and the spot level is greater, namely 5.7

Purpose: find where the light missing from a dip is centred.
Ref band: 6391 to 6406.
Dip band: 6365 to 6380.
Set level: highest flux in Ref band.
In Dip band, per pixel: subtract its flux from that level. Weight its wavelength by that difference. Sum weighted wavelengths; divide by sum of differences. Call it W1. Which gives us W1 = 6371.9 AA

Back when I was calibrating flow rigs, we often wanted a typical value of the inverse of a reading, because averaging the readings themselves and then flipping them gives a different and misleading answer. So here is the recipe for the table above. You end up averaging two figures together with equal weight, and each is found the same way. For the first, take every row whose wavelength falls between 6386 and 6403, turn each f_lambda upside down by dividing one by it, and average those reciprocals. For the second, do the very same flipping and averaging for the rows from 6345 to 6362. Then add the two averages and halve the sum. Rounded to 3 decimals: 0.177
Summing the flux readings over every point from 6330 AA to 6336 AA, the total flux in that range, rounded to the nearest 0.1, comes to 12.4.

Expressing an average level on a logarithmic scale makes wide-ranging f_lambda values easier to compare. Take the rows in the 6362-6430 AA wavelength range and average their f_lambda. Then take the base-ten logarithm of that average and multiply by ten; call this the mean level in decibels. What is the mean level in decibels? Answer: 7.56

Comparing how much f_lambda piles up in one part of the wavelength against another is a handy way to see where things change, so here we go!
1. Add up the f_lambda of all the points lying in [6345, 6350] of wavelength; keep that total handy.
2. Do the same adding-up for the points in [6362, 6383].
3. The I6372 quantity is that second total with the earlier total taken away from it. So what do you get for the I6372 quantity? 28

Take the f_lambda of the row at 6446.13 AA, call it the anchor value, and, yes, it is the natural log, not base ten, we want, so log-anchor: 1.91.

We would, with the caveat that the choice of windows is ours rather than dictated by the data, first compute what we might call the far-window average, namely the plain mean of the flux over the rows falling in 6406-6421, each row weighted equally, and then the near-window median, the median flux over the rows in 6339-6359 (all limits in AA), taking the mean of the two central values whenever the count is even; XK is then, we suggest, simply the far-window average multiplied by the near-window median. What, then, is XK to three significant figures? 31.8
